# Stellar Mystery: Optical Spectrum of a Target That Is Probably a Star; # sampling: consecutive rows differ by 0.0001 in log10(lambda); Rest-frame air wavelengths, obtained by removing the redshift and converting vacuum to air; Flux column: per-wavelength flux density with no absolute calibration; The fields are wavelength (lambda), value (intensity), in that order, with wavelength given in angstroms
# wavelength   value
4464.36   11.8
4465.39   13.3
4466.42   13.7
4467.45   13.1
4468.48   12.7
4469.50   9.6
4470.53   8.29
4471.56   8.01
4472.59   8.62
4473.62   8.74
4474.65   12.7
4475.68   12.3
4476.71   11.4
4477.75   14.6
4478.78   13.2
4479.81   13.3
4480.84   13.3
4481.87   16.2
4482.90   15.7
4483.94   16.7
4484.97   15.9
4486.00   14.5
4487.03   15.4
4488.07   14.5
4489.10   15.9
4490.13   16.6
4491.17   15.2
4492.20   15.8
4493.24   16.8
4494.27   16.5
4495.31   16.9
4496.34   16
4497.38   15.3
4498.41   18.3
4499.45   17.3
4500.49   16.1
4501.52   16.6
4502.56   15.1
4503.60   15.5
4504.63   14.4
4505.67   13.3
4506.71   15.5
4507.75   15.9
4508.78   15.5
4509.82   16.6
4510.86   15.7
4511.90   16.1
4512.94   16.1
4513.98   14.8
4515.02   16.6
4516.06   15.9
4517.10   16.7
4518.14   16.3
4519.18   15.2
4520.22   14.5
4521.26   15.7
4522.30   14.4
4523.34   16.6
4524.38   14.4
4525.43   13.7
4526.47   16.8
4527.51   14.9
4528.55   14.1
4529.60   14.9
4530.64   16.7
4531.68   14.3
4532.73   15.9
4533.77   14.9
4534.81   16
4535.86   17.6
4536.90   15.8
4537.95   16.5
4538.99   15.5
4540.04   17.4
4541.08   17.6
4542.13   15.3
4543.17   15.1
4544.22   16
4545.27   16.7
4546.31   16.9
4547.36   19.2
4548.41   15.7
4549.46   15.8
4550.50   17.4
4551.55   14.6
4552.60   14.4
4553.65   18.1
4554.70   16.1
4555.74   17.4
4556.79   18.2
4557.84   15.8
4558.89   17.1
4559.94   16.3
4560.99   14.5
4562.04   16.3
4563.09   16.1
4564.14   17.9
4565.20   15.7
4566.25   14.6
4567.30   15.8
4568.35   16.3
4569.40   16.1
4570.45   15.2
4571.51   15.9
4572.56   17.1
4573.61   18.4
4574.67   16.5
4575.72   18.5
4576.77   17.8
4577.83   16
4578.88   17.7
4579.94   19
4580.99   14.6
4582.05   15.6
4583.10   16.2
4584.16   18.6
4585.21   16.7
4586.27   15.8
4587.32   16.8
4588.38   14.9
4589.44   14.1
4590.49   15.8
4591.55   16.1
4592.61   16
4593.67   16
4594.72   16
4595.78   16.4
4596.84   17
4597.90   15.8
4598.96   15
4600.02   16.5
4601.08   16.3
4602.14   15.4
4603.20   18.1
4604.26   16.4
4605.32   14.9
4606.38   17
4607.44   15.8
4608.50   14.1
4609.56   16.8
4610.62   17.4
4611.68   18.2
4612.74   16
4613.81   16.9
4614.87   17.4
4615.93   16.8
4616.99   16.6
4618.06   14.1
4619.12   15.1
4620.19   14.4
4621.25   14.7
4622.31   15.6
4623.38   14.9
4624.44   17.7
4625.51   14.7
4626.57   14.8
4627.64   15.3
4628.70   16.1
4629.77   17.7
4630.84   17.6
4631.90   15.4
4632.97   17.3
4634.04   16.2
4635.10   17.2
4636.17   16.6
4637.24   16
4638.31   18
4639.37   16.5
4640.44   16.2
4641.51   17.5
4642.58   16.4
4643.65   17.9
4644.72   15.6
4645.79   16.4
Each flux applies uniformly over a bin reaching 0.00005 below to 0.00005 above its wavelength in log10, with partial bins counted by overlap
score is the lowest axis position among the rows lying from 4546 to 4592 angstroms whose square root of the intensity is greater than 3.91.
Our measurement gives 4546.31 angstroms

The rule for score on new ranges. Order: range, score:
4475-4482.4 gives 4481.87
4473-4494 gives 4481.87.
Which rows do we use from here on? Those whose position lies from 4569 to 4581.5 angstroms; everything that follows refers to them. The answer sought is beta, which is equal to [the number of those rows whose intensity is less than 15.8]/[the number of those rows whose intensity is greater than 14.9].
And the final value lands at 0.18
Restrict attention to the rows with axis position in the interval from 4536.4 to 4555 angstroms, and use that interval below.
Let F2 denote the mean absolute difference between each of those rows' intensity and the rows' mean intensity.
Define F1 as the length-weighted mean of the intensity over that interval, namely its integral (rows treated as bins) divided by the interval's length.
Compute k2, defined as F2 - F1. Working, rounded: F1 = 16.3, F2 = 1.01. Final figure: -15.3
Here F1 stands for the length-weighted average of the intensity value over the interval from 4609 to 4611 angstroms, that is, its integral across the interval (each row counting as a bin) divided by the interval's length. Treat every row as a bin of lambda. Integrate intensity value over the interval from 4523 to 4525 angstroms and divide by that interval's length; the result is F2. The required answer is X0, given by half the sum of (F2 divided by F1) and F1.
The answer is 9.0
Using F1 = 17.1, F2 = 15.3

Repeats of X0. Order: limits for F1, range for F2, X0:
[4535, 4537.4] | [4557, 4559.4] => 8.8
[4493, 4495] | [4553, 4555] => 8.8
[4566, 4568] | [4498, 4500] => 8.3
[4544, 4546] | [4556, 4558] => 8.8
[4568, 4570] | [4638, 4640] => 8.6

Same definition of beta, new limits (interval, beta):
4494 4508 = 0.50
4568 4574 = 0.17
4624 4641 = 0.29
